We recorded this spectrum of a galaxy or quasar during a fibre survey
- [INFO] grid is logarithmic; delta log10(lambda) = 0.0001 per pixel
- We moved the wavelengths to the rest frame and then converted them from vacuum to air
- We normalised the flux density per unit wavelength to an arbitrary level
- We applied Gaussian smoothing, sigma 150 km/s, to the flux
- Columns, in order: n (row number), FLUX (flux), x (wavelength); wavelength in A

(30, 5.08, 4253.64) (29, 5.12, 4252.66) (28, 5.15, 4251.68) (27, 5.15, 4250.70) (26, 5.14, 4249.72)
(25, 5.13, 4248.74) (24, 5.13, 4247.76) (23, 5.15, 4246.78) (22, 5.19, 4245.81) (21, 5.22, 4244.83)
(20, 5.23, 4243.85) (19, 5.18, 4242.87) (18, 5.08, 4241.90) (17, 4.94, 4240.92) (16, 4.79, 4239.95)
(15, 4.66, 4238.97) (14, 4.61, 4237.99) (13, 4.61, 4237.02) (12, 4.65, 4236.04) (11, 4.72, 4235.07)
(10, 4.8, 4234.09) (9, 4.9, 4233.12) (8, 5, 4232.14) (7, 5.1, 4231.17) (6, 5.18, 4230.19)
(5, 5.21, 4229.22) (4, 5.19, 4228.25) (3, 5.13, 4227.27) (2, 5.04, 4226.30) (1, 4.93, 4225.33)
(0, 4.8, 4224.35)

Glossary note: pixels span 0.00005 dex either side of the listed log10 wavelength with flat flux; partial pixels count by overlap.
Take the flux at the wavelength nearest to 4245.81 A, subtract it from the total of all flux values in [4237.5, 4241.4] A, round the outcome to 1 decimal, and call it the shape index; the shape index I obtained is 13.8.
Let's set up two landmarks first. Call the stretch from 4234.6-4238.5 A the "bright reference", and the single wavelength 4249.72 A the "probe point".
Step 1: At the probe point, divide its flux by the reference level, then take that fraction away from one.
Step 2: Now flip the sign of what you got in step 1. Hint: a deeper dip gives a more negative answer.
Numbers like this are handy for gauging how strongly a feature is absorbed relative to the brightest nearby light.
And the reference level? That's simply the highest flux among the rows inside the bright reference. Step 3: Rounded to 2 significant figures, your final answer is 0.089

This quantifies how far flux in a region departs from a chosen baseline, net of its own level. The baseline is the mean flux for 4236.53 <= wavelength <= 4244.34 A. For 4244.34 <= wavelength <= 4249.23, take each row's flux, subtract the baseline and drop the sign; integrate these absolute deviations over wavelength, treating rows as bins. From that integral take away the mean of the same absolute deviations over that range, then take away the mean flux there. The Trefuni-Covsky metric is -4.09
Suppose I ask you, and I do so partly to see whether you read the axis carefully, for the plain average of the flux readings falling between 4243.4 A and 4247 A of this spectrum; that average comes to 5.20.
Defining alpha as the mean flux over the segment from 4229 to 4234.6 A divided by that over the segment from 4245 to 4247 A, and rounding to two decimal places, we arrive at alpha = 0.97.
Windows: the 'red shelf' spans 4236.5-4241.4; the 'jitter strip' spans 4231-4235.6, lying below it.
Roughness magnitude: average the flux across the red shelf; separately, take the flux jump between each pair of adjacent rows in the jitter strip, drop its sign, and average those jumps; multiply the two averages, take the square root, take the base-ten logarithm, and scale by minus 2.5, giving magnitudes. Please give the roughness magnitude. 0.44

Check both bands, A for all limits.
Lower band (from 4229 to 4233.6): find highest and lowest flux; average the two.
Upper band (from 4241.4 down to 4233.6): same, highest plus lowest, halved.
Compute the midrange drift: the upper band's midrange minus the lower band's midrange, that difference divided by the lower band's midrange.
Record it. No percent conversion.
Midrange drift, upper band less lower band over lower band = -0.06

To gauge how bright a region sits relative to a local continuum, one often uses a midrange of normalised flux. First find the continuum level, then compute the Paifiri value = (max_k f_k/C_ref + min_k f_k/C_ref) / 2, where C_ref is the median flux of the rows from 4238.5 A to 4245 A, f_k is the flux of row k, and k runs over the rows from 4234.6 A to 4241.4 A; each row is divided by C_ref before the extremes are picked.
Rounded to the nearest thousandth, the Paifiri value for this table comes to 0.940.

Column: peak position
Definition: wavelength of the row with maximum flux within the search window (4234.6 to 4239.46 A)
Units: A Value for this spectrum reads 4235.07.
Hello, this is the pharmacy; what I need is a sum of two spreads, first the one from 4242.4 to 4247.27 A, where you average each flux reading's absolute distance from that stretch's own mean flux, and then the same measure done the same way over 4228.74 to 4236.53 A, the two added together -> 0.20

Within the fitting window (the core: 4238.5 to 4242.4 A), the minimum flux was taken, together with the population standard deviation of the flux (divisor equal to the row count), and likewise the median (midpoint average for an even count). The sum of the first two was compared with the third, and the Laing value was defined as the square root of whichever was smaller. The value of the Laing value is 2.19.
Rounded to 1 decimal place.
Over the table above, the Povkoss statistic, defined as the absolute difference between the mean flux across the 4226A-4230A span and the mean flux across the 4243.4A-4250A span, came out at 0.0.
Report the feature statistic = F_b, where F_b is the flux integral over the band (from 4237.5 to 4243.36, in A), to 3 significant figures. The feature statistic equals 28.6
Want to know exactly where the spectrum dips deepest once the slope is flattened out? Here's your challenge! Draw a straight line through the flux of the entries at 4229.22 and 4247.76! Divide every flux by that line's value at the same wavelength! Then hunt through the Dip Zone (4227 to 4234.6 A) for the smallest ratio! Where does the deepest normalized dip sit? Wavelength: 4234.09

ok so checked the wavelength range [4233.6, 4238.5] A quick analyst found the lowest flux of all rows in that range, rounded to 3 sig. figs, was 4.61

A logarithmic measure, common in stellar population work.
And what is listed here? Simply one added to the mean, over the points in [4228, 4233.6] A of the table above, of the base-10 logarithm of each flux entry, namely 1.707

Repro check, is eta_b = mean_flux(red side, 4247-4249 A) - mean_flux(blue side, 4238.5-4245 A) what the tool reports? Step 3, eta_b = 0.12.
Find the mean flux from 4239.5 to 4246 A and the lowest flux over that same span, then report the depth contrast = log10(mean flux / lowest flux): 0.026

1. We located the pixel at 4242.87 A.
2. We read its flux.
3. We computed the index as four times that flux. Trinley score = 20.7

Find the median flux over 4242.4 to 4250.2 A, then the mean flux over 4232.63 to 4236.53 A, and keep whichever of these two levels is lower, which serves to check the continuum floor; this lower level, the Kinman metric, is 4.77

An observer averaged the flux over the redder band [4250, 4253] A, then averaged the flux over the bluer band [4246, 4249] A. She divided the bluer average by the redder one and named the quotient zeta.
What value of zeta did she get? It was 1.00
